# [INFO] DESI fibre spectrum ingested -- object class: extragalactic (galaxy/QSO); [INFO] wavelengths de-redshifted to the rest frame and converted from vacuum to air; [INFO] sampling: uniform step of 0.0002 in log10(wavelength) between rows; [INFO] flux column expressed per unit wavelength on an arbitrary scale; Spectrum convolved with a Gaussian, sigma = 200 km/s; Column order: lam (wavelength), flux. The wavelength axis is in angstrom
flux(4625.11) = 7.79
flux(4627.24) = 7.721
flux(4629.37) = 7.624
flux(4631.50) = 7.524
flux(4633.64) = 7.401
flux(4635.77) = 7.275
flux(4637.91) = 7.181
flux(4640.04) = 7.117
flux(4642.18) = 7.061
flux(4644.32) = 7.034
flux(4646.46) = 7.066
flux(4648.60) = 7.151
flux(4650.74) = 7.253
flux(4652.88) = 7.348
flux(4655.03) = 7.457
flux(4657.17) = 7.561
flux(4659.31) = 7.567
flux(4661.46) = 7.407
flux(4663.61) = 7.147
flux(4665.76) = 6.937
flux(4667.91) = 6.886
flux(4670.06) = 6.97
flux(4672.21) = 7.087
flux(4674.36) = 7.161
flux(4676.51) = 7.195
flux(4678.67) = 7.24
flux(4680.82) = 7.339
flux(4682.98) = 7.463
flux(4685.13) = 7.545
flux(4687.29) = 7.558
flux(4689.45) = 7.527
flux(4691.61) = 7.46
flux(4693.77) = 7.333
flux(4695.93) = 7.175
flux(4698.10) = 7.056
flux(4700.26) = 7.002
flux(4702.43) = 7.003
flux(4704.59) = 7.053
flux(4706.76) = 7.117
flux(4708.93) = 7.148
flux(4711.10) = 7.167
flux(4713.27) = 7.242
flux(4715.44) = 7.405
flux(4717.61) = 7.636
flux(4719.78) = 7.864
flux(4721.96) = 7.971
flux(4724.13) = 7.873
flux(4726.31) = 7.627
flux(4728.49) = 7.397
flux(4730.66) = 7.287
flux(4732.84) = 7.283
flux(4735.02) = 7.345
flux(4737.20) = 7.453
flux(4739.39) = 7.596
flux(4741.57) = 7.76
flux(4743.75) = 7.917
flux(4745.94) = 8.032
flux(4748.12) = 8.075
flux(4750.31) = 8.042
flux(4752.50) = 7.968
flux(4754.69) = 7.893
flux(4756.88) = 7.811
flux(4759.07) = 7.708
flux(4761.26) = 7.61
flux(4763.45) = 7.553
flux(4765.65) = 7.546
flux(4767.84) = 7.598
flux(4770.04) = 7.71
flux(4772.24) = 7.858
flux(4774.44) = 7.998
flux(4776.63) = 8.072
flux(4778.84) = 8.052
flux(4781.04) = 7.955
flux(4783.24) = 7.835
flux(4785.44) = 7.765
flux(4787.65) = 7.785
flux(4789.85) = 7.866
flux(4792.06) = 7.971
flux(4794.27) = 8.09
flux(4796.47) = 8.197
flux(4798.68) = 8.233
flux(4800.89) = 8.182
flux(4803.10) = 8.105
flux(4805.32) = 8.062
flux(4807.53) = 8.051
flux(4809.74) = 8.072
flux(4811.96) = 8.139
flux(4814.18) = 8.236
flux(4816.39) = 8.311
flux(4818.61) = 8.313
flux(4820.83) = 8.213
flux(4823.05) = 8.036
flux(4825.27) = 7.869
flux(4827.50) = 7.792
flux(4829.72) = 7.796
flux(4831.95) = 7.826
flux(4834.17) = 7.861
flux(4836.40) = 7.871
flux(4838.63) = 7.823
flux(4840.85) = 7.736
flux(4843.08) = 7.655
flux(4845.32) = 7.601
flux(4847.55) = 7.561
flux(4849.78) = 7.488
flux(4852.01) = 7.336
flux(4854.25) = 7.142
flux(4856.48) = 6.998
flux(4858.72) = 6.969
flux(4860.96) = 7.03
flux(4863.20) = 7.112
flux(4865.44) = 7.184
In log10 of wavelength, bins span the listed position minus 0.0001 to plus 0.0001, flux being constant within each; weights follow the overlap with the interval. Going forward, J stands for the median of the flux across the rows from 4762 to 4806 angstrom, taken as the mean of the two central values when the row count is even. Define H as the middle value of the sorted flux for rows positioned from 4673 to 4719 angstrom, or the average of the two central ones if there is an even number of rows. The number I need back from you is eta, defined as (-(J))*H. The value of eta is -57.7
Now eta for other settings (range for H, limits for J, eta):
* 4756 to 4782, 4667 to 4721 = -55.8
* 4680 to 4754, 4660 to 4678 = -53.1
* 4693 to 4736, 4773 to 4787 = -58.1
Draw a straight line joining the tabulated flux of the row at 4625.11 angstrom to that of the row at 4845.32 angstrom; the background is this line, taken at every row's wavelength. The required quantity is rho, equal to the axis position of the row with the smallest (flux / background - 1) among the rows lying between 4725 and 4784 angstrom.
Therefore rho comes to 4732.84 angstrom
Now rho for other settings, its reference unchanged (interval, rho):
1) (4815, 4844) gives 4843.08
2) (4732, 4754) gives 4732.84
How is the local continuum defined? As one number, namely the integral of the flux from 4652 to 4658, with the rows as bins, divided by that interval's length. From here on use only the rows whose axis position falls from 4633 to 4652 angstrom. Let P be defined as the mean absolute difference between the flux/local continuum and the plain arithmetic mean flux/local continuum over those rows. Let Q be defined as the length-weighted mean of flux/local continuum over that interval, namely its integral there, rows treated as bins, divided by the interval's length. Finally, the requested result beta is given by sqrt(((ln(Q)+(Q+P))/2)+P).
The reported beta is 0.69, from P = 0.0127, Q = 0.96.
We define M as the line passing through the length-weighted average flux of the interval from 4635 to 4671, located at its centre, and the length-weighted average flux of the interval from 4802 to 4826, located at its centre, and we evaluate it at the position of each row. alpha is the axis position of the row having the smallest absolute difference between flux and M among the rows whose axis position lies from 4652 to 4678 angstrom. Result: 4663.61 angstrom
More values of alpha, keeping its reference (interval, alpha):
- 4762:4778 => 4772.24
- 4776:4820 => 4781.04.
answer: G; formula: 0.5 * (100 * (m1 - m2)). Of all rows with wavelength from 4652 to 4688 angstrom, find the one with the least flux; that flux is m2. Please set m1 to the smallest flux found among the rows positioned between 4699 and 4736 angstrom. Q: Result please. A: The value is 6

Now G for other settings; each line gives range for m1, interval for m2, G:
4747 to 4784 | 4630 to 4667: 30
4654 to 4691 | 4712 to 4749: -18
